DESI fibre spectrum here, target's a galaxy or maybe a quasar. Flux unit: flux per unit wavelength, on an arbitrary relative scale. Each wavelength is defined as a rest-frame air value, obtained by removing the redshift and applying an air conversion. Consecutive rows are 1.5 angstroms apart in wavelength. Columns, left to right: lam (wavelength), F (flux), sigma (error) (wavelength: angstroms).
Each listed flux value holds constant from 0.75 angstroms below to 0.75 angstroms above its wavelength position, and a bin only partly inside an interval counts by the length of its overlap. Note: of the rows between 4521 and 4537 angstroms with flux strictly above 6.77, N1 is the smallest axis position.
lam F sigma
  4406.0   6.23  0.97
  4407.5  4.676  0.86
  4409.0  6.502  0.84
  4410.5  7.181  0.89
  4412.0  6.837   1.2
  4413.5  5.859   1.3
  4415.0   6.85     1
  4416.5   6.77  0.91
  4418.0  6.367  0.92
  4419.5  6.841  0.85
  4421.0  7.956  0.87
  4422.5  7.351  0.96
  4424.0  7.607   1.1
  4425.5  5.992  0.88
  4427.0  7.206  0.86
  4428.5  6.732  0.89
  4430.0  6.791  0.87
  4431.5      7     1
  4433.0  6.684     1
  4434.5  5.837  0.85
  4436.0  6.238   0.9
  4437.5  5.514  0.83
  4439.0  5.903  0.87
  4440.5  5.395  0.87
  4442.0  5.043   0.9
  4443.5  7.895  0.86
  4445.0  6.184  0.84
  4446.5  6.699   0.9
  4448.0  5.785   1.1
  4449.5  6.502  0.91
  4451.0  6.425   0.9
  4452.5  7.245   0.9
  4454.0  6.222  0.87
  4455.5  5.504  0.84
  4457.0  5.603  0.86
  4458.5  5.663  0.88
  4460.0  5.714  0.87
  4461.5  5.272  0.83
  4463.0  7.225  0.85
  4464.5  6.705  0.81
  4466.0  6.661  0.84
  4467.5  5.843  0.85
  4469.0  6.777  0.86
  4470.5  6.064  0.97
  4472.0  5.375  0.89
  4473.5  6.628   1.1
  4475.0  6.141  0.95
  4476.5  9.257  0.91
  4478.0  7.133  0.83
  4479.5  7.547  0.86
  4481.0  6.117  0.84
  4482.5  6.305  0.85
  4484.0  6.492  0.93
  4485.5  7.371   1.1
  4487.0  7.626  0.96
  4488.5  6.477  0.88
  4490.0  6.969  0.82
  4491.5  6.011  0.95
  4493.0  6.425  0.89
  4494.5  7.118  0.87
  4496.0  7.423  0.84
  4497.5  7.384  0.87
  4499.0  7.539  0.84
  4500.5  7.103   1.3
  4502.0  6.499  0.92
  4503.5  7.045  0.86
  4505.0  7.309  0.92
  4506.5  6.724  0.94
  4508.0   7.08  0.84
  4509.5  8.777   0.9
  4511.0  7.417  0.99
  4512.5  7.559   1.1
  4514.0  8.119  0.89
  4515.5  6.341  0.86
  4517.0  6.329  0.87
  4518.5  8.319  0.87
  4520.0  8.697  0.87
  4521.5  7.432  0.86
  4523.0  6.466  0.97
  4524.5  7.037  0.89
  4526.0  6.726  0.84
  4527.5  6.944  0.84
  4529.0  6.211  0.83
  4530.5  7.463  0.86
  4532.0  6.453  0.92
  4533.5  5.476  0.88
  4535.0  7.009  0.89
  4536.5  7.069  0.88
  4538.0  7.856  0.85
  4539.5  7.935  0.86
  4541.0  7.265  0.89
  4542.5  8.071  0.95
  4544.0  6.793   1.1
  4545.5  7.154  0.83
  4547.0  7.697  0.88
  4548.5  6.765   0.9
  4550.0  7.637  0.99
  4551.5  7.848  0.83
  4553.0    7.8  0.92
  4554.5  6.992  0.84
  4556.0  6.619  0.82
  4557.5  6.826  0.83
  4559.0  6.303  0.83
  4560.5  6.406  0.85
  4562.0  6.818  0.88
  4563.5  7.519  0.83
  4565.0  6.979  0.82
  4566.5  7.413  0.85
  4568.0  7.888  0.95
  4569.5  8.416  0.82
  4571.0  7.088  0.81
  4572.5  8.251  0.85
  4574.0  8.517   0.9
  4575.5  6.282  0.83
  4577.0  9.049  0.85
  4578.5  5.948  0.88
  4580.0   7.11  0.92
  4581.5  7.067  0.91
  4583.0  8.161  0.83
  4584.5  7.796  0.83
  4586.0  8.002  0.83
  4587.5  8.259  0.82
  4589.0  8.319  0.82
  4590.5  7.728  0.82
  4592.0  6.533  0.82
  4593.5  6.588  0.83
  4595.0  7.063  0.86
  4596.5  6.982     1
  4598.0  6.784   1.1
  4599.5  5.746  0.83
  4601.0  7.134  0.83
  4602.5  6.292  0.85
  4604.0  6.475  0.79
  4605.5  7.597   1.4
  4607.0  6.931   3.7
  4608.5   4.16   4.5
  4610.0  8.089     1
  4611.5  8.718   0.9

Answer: 4521.5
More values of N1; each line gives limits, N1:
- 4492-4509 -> 4494.5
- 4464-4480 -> 4469.0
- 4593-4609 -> 4595.0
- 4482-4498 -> 4485.5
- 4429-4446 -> 4430.0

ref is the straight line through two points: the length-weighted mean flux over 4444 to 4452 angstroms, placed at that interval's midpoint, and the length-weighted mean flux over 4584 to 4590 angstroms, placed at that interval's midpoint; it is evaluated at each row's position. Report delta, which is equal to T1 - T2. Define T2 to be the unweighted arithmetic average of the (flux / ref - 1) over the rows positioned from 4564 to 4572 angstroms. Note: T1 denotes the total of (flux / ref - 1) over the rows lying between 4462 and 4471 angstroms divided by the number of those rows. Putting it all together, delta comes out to 0.03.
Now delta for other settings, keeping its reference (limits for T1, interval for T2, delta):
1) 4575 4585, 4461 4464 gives -0.03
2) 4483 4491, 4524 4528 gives 0.08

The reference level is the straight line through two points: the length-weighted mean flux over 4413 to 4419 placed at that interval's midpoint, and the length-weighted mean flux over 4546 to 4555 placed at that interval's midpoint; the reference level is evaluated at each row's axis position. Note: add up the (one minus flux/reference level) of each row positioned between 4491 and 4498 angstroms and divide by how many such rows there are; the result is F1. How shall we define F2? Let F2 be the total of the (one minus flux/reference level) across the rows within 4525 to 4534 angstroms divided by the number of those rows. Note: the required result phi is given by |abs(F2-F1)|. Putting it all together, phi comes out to 0.08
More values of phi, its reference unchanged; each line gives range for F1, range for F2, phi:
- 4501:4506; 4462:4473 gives 0.05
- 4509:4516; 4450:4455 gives 0.08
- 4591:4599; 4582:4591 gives 0.17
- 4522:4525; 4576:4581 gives 0.03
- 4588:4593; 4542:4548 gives 0.03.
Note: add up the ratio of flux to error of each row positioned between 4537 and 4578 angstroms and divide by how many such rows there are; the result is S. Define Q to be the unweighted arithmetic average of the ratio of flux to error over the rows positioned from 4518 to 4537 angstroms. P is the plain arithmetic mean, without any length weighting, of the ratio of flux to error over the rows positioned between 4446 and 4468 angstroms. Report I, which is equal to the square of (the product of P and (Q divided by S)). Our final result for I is 44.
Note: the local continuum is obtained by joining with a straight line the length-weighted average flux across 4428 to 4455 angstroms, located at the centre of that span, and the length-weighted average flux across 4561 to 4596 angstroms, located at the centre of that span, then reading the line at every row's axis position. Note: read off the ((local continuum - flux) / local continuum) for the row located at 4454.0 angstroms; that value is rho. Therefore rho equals 0.03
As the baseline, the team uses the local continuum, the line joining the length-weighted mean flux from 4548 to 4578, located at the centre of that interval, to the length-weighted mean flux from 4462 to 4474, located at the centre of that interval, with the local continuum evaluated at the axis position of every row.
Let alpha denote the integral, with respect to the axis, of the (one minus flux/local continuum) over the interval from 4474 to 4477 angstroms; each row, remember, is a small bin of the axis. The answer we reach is -0.5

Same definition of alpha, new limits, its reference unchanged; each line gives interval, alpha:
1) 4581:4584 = 0.0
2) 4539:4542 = -0.2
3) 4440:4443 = 0.3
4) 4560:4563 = 0.3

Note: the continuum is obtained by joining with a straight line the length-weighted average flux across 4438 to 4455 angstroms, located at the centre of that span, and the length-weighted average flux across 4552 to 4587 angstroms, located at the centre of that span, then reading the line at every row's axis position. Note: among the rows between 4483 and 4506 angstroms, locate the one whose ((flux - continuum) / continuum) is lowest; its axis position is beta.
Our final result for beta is 4491.5 angstroms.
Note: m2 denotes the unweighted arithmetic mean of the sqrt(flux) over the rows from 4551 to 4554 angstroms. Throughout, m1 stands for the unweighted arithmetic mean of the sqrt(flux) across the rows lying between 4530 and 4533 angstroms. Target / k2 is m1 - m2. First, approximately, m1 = 2.64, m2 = 2.80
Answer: -0.2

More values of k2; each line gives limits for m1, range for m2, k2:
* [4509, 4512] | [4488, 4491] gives 0.3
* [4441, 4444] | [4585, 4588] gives -0.3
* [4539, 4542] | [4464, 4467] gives 0.2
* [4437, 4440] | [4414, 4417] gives -0.2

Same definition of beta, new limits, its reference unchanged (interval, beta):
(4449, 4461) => 4455.5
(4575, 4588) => 4578.5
